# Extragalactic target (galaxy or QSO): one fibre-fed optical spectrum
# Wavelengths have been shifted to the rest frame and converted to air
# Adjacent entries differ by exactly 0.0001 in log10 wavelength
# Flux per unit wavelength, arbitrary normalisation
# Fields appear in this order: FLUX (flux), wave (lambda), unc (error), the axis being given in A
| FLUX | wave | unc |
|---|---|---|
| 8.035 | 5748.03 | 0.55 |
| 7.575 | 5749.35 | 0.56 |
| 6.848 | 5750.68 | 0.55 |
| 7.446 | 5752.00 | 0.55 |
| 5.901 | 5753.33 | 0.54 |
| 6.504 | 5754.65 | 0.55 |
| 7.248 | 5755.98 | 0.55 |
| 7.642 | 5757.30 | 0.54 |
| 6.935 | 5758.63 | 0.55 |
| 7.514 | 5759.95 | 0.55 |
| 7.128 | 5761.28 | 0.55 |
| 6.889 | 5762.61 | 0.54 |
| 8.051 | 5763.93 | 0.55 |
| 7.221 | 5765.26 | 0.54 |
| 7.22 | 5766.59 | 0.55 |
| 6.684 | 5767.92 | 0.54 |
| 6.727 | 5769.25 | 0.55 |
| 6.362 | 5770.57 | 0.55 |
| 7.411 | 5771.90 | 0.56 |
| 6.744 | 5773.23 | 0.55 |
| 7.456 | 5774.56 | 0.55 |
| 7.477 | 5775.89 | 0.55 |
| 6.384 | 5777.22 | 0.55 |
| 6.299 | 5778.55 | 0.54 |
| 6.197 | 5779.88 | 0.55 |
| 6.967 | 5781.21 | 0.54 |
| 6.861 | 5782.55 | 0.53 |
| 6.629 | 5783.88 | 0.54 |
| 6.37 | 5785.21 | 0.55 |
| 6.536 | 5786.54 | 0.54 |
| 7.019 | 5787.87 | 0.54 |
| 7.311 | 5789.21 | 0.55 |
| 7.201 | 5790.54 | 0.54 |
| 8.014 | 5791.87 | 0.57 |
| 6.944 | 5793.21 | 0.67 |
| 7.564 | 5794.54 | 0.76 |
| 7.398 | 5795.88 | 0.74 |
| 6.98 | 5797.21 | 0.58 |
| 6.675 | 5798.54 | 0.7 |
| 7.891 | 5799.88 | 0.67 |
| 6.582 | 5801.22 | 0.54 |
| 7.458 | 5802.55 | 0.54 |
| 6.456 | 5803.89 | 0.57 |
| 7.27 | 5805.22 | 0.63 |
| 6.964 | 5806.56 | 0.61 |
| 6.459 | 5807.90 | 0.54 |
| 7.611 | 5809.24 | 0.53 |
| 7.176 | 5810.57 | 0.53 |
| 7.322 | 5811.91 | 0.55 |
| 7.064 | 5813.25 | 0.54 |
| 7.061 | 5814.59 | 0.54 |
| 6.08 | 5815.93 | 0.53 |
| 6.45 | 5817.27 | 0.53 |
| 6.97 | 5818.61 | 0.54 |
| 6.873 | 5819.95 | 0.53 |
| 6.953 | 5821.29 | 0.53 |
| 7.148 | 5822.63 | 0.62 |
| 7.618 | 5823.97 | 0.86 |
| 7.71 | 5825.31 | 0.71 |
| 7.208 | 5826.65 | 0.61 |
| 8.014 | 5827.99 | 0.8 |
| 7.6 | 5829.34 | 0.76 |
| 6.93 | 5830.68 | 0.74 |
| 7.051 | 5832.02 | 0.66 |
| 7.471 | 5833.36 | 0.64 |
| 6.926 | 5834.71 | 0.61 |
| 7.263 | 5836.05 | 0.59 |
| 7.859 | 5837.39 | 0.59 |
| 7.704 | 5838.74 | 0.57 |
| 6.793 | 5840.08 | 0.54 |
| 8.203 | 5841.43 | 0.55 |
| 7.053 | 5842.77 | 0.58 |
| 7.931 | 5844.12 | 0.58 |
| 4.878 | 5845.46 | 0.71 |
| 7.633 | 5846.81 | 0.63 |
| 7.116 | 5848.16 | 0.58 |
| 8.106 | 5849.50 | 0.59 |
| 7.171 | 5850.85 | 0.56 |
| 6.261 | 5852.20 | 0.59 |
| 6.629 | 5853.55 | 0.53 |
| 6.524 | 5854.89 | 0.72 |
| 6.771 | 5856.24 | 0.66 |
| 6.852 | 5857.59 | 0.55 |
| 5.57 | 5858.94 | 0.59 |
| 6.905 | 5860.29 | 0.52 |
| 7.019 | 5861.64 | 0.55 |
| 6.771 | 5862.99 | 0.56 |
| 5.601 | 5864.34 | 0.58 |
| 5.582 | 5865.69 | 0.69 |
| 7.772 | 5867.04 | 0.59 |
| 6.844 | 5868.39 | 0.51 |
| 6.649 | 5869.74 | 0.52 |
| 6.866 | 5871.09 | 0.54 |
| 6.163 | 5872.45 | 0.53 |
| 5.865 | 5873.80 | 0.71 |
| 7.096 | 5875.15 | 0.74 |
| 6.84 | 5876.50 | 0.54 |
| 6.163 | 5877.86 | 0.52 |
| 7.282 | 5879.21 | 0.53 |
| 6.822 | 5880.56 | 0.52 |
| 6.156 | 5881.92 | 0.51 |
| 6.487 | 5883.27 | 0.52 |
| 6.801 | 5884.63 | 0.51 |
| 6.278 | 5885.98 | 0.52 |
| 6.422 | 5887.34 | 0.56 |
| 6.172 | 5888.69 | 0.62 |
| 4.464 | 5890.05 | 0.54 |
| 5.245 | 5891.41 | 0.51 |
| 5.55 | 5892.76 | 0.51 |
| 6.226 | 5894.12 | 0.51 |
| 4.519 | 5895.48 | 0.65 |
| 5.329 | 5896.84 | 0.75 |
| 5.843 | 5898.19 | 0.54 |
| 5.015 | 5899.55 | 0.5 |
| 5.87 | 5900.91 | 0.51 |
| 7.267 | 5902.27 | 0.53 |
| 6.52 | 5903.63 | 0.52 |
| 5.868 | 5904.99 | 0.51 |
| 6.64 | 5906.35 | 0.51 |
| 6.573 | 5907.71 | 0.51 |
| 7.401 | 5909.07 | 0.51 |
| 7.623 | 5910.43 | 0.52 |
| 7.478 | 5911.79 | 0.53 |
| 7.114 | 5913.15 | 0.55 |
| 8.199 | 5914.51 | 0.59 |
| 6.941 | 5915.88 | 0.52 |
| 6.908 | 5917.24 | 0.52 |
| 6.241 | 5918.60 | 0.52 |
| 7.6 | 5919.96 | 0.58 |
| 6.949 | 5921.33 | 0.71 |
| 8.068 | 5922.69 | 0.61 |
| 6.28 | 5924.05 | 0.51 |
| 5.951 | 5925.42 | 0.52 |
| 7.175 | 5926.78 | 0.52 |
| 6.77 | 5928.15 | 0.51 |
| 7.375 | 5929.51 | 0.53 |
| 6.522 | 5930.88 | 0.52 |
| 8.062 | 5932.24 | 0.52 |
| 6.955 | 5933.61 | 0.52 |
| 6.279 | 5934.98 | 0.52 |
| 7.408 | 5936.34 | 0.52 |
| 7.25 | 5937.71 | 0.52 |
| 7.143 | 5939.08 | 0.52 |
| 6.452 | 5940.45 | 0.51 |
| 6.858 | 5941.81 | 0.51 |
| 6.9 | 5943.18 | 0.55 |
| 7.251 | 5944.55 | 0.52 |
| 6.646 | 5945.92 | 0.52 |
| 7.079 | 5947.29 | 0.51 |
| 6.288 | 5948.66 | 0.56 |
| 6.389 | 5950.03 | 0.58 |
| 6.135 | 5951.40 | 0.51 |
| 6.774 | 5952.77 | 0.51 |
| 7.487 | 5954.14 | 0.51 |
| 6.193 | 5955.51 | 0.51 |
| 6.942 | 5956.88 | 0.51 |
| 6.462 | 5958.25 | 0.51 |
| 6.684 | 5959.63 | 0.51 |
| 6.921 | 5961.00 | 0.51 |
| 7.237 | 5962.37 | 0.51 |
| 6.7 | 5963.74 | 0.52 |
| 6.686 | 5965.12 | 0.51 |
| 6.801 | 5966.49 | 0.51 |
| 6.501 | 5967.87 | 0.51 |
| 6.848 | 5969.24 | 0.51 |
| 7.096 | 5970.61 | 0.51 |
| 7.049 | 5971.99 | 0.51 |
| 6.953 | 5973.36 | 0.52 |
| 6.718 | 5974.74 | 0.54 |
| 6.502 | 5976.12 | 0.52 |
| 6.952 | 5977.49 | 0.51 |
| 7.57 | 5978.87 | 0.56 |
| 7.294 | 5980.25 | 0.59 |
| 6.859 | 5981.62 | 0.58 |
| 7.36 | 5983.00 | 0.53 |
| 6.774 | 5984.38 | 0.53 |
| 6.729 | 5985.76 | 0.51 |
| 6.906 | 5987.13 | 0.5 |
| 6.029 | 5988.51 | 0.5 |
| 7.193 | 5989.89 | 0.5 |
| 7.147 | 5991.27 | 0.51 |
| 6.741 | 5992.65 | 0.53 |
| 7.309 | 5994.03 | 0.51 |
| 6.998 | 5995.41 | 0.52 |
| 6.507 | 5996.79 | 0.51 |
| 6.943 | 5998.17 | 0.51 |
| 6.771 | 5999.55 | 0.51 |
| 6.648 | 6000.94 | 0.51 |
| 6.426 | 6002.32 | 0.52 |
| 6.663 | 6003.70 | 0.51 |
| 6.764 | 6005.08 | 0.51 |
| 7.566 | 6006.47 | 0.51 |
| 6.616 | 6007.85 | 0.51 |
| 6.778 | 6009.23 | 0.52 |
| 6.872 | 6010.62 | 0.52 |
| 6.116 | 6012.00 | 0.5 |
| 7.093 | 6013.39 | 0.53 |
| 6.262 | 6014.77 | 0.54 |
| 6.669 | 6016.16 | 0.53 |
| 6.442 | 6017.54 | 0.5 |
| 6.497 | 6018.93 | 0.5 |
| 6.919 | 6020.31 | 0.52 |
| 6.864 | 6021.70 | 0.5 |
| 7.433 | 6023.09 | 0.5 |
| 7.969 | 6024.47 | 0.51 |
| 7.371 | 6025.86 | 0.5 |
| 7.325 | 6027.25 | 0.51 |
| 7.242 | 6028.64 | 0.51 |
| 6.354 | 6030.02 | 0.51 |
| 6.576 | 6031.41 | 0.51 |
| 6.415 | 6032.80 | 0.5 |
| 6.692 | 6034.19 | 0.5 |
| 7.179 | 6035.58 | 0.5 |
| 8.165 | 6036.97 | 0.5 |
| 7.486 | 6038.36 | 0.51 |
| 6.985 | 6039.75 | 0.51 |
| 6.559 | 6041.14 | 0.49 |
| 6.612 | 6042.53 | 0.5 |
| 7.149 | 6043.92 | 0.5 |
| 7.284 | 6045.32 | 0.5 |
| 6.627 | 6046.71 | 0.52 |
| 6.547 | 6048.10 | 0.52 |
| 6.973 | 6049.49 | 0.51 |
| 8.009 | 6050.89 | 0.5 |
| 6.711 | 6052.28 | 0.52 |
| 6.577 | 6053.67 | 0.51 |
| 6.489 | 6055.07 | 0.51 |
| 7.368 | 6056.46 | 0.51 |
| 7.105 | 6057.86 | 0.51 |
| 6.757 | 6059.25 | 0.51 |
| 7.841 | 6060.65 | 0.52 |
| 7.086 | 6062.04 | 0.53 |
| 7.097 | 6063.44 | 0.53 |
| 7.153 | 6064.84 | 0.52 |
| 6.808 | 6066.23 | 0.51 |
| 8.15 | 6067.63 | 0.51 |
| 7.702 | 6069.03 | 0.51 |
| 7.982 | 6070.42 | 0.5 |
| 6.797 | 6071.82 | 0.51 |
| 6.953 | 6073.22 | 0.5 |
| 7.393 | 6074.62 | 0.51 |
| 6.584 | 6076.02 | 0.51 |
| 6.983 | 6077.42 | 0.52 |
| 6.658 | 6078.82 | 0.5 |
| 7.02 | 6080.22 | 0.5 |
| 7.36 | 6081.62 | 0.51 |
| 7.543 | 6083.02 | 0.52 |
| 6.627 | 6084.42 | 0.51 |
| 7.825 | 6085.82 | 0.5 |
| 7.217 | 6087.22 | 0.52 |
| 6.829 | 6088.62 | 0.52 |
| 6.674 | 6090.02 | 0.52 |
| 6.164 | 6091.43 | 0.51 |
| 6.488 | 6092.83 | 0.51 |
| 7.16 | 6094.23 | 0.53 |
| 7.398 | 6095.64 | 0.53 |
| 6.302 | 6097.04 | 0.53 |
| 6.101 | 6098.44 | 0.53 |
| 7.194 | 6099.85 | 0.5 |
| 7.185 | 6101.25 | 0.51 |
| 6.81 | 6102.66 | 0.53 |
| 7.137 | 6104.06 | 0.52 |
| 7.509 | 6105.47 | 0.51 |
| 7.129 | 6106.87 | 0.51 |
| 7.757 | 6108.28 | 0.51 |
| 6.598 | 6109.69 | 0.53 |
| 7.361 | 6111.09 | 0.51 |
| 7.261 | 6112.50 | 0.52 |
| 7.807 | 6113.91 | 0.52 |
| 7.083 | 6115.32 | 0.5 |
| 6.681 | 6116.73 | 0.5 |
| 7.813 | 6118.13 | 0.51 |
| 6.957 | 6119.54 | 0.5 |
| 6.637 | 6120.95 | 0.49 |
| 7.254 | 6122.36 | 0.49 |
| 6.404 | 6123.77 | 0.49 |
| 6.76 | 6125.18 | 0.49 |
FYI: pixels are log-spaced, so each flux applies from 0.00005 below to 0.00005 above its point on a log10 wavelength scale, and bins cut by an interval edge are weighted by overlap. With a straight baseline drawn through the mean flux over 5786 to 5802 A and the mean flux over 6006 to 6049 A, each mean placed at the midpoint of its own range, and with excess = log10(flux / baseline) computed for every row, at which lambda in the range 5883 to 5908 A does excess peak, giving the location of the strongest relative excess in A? 5902.27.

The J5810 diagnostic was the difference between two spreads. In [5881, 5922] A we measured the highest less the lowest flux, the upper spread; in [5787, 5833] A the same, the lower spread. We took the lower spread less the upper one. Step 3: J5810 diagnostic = -1.8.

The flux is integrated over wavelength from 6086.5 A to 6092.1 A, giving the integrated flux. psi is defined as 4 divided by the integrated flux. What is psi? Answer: 0.106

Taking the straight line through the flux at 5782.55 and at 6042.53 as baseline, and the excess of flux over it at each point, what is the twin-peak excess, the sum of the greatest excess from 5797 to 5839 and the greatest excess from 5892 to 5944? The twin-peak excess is 2.66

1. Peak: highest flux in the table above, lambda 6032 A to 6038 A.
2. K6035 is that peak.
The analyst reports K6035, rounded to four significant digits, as 8.165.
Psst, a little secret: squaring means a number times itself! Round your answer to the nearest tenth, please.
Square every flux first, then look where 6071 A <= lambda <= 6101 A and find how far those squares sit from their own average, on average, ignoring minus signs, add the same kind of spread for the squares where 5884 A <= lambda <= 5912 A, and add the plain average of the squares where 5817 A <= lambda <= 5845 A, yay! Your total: 67.8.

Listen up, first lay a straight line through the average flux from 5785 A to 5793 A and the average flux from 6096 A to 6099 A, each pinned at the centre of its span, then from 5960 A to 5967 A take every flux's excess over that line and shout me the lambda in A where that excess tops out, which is 5962.37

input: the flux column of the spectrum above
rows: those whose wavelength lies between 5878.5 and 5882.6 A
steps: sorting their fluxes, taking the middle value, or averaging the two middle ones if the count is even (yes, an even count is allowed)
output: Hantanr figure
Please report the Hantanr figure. 6.8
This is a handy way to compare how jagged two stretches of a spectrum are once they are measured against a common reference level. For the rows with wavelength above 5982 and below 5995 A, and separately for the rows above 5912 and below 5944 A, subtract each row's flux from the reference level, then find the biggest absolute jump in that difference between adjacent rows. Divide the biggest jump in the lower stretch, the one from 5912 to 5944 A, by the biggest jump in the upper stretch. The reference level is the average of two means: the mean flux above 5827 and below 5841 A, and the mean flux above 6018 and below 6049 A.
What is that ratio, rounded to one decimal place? 1.5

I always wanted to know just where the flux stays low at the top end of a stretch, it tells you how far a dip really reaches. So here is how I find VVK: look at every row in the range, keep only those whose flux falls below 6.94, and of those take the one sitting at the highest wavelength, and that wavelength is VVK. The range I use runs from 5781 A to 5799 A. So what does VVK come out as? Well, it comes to 5798.54 A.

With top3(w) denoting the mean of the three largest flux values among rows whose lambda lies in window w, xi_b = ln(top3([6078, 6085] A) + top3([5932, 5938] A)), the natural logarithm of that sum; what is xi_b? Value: 2.70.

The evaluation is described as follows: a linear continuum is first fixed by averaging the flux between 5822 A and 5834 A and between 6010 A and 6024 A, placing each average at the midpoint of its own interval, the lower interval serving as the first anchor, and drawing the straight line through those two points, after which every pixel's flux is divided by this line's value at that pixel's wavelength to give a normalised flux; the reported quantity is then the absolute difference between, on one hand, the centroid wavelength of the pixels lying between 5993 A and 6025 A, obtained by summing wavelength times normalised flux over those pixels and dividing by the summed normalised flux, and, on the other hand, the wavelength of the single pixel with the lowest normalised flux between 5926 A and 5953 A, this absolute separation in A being 58.0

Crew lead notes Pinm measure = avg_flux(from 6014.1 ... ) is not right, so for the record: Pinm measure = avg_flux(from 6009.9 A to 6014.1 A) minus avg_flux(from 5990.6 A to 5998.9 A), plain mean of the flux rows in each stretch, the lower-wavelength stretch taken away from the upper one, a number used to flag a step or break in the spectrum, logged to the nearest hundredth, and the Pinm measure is -0.25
